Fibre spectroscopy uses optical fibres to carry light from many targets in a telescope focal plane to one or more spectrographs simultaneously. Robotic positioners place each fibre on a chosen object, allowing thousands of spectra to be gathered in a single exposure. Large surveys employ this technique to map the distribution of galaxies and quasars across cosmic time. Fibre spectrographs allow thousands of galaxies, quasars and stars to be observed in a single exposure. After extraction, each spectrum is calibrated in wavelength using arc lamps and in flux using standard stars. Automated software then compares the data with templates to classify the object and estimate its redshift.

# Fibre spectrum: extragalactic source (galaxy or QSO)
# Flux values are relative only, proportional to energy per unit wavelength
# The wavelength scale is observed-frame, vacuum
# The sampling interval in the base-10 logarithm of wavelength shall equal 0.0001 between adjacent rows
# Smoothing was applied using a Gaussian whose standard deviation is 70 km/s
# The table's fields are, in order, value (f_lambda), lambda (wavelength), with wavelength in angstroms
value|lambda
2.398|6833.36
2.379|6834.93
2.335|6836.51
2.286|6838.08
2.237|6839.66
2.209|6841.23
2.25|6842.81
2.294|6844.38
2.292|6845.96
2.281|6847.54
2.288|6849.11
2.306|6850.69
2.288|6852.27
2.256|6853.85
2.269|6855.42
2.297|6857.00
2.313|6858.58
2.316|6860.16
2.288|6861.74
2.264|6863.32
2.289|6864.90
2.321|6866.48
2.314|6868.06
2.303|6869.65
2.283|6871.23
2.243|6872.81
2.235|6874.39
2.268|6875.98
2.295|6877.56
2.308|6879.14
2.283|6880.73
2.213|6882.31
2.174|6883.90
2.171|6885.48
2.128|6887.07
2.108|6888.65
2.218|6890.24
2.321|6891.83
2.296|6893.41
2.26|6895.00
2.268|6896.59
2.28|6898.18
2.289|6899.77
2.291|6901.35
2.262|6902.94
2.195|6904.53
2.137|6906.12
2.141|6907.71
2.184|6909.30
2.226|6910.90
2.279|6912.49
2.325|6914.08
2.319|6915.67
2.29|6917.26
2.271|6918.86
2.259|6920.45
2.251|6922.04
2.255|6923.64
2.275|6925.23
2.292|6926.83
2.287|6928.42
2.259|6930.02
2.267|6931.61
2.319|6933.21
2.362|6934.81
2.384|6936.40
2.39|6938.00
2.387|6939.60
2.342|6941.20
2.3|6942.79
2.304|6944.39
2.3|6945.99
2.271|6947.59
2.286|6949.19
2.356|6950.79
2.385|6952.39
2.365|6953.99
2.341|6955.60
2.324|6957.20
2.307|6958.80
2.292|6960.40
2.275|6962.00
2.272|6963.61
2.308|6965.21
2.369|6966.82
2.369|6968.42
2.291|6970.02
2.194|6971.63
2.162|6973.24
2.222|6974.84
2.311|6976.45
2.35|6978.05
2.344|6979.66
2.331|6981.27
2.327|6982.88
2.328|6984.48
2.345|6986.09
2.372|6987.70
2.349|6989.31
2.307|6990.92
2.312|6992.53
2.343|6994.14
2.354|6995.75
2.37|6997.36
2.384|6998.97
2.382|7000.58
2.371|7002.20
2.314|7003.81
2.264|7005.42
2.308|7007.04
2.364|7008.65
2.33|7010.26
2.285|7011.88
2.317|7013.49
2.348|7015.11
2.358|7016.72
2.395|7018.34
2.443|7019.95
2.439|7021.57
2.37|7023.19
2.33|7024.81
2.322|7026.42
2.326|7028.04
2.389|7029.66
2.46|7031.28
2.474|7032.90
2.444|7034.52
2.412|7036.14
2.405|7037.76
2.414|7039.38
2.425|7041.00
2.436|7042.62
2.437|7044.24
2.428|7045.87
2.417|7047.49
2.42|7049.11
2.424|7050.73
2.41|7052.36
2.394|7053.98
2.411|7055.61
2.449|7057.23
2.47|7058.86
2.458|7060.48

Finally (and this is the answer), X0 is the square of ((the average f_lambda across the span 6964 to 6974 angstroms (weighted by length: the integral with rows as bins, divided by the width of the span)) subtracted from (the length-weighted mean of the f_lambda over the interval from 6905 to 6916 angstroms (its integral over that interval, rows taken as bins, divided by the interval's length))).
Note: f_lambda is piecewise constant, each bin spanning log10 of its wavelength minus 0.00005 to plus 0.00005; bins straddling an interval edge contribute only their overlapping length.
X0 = 0.003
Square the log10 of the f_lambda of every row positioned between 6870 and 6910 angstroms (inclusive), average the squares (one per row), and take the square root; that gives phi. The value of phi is 0.349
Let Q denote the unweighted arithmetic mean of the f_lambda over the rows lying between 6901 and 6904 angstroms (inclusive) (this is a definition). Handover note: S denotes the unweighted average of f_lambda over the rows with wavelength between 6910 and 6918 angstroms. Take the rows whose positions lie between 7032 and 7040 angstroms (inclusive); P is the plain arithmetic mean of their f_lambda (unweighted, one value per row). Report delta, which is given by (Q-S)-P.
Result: -2.44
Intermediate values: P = 2.43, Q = 2.28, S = 2.29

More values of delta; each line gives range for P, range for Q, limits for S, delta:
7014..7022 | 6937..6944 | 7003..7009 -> -2.35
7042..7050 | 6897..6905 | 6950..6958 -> -2.52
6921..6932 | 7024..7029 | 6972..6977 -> -2.18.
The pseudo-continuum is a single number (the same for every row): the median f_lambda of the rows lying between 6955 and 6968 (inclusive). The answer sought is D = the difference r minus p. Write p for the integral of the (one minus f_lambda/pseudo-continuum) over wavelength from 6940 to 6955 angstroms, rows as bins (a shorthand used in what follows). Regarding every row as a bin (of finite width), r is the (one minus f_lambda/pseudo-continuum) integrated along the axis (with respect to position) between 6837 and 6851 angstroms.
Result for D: 0.3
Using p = -0.11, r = 0.22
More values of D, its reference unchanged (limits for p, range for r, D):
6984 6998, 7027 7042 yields -0.5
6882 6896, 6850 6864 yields -0.5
